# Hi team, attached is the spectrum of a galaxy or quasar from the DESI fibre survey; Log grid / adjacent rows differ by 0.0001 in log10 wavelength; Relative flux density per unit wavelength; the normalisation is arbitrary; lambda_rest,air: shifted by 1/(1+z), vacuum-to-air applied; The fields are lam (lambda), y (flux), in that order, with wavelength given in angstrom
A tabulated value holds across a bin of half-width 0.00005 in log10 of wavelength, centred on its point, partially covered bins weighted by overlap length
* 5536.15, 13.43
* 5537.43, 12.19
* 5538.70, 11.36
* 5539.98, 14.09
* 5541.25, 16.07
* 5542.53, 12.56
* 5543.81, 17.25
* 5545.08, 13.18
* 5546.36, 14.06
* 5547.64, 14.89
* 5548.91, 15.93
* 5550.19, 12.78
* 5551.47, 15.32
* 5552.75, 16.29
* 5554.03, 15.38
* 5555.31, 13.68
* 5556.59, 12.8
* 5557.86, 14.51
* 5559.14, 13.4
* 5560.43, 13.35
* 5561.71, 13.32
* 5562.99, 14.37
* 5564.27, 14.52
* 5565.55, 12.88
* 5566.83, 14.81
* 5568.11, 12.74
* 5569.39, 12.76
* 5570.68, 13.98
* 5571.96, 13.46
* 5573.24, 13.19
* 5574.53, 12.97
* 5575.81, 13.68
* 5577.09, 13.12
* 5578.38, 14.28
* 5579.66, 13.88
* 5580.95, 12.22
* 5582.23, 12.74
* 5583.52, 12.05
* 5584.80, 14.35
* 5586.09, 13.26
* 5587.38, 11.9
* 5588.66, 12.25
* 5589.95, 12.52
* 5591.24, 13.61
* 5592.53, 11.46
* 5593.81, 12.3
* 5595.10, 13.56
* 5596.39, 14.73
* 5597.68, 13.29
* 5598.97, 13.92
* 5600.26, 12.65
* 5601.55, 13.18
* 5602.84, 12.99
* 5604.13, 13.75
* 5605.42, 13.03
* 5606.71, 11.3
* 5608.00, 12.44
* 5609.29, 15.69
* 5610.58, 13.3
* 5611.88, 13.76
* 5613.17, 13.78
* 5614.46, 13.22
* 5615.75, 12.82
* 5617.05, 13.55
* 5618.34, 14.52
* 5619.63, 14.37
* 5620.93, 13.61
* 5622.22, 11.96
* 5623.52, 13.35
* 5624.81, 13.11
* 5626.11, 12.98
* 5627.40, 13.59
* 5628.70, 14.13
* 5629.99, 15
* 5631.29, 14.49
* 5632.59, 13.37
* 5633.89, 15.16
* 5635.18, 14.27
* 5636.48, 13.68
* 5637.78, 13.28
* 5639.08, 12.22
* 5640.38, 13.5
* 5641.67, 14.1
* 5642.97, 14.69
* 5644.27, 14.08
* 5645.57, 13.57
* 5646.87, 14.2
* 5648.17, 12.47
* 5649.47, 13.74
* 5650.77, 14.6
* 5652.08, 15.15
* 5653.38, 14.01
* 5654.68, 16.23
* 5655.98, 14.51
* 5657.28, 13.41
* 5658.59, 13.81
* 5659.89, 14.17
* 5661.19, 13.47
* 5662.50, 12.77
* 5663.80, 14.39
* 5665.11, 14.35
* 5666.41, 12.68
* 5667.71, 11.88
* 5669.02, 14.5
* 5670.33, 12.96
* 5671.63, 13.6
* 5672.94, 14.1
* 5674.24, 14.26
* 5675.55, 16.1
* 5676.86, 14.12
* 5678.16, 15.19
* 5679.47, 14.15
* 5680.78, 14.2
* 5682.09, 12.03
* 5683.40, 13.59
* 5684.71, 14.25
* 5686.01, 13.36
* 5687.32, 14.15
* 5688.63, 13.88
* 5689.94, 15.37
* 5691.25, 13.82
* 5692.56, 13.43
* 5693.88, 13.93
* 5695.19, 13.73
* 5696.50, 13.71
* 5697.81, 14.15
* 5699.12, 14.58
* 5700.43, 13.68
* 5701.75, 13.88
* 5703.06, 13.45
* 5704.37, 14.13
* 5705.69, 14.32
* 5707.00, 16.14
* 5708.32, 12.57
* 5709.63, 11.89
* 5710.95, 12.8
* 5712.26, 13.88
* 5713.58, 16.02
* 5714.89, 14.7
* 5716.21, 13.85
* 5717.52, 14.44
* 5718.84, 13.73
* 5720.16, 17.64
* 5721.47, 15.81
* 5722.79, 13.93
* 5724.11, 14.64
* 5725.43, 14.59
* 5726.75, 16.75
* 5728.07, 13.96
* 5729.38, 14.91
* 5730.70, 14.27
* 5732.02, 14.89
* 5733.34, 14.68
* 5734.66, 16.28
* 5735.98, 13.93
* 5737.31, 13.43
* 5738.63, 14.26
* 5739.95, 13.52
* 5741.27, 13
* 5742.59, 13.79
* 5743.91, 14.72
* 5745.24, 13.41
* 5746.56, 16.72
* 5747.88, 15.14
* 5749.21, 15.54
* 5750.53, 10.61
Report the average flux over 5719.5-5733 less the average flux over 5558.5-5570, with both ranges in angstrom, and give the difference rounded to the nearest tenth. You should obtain 1.6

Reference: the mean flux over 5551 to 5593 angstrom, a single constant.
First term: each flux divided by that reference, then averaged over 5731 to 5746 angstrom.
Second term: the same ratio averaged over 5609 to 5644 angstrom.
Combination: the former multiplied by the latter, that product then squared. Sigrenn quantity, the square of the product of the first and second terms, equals 1.15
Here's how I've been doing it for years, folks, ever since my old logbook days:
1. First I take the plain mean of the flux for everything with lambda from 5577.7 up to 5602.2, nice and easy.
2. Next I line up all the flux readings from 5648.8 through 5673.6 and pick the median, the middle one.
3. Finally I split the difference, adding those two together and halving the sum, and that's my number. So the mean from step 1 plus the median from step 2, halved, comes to 13.5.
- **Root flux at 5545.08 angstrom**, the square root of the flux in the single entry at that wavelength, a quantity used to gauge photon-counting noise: 3.6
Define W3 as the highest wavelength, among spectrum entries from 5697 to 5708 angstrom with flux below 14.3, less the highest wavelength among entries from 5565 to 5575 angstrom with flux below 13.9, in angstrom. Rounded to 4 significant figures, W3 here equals 129.8 angstrom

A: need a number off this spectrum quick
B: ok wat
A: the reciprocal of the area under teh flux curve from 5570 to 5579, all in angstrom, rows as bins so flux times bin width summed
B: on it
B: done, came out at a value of 0.0082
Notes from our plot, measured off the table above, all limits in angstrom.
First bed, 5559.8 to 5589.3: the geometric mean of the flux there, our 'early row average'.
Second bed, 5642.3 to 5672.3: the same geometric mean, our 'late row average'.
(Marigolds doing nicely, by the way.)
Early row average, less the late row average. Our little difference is -0.6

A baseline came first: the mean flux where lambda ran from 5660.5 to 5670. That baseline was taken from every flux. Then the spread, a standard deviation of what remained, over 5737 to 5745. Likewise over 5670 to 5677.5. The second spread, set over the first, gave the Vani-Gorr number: 1.7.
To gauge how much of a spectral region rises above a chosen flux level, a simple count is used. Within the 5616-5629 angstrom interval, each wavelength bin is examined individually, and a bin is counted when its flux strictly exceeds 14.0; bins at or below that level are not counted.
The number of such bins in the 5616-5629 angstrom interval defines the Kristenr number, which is 3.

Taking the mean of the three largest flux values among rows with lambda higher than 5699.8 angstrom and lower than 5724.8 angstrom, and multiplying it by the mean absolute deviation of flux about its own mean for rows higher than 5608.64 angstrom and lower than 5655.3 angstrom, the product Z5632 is 11.7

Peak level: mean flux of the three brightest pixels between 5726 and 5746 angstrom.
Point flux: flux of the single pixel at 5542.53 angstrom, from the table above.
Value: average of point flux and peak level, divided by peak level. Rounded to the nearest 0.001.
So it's 0.893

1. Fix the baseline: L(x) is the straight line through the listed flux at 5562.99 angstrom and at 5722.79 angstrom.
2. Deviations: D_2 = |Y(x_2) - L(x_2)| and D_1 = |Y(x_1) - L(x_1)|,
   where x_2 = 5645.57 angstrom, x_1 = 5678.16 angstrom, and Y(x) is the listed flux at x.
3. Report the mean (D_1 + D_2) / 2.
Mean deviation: 0.9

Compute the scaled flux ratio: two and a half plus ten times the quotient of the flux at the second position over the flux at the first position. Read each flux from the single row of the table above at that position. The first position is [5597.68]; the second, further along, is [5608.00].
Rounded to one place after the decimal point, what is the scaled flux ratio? 11.9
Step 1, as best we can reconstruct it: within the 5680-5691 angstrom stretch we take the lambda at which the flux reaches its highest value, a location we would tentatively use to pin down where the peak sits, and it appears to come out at 5689.94 angstrom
